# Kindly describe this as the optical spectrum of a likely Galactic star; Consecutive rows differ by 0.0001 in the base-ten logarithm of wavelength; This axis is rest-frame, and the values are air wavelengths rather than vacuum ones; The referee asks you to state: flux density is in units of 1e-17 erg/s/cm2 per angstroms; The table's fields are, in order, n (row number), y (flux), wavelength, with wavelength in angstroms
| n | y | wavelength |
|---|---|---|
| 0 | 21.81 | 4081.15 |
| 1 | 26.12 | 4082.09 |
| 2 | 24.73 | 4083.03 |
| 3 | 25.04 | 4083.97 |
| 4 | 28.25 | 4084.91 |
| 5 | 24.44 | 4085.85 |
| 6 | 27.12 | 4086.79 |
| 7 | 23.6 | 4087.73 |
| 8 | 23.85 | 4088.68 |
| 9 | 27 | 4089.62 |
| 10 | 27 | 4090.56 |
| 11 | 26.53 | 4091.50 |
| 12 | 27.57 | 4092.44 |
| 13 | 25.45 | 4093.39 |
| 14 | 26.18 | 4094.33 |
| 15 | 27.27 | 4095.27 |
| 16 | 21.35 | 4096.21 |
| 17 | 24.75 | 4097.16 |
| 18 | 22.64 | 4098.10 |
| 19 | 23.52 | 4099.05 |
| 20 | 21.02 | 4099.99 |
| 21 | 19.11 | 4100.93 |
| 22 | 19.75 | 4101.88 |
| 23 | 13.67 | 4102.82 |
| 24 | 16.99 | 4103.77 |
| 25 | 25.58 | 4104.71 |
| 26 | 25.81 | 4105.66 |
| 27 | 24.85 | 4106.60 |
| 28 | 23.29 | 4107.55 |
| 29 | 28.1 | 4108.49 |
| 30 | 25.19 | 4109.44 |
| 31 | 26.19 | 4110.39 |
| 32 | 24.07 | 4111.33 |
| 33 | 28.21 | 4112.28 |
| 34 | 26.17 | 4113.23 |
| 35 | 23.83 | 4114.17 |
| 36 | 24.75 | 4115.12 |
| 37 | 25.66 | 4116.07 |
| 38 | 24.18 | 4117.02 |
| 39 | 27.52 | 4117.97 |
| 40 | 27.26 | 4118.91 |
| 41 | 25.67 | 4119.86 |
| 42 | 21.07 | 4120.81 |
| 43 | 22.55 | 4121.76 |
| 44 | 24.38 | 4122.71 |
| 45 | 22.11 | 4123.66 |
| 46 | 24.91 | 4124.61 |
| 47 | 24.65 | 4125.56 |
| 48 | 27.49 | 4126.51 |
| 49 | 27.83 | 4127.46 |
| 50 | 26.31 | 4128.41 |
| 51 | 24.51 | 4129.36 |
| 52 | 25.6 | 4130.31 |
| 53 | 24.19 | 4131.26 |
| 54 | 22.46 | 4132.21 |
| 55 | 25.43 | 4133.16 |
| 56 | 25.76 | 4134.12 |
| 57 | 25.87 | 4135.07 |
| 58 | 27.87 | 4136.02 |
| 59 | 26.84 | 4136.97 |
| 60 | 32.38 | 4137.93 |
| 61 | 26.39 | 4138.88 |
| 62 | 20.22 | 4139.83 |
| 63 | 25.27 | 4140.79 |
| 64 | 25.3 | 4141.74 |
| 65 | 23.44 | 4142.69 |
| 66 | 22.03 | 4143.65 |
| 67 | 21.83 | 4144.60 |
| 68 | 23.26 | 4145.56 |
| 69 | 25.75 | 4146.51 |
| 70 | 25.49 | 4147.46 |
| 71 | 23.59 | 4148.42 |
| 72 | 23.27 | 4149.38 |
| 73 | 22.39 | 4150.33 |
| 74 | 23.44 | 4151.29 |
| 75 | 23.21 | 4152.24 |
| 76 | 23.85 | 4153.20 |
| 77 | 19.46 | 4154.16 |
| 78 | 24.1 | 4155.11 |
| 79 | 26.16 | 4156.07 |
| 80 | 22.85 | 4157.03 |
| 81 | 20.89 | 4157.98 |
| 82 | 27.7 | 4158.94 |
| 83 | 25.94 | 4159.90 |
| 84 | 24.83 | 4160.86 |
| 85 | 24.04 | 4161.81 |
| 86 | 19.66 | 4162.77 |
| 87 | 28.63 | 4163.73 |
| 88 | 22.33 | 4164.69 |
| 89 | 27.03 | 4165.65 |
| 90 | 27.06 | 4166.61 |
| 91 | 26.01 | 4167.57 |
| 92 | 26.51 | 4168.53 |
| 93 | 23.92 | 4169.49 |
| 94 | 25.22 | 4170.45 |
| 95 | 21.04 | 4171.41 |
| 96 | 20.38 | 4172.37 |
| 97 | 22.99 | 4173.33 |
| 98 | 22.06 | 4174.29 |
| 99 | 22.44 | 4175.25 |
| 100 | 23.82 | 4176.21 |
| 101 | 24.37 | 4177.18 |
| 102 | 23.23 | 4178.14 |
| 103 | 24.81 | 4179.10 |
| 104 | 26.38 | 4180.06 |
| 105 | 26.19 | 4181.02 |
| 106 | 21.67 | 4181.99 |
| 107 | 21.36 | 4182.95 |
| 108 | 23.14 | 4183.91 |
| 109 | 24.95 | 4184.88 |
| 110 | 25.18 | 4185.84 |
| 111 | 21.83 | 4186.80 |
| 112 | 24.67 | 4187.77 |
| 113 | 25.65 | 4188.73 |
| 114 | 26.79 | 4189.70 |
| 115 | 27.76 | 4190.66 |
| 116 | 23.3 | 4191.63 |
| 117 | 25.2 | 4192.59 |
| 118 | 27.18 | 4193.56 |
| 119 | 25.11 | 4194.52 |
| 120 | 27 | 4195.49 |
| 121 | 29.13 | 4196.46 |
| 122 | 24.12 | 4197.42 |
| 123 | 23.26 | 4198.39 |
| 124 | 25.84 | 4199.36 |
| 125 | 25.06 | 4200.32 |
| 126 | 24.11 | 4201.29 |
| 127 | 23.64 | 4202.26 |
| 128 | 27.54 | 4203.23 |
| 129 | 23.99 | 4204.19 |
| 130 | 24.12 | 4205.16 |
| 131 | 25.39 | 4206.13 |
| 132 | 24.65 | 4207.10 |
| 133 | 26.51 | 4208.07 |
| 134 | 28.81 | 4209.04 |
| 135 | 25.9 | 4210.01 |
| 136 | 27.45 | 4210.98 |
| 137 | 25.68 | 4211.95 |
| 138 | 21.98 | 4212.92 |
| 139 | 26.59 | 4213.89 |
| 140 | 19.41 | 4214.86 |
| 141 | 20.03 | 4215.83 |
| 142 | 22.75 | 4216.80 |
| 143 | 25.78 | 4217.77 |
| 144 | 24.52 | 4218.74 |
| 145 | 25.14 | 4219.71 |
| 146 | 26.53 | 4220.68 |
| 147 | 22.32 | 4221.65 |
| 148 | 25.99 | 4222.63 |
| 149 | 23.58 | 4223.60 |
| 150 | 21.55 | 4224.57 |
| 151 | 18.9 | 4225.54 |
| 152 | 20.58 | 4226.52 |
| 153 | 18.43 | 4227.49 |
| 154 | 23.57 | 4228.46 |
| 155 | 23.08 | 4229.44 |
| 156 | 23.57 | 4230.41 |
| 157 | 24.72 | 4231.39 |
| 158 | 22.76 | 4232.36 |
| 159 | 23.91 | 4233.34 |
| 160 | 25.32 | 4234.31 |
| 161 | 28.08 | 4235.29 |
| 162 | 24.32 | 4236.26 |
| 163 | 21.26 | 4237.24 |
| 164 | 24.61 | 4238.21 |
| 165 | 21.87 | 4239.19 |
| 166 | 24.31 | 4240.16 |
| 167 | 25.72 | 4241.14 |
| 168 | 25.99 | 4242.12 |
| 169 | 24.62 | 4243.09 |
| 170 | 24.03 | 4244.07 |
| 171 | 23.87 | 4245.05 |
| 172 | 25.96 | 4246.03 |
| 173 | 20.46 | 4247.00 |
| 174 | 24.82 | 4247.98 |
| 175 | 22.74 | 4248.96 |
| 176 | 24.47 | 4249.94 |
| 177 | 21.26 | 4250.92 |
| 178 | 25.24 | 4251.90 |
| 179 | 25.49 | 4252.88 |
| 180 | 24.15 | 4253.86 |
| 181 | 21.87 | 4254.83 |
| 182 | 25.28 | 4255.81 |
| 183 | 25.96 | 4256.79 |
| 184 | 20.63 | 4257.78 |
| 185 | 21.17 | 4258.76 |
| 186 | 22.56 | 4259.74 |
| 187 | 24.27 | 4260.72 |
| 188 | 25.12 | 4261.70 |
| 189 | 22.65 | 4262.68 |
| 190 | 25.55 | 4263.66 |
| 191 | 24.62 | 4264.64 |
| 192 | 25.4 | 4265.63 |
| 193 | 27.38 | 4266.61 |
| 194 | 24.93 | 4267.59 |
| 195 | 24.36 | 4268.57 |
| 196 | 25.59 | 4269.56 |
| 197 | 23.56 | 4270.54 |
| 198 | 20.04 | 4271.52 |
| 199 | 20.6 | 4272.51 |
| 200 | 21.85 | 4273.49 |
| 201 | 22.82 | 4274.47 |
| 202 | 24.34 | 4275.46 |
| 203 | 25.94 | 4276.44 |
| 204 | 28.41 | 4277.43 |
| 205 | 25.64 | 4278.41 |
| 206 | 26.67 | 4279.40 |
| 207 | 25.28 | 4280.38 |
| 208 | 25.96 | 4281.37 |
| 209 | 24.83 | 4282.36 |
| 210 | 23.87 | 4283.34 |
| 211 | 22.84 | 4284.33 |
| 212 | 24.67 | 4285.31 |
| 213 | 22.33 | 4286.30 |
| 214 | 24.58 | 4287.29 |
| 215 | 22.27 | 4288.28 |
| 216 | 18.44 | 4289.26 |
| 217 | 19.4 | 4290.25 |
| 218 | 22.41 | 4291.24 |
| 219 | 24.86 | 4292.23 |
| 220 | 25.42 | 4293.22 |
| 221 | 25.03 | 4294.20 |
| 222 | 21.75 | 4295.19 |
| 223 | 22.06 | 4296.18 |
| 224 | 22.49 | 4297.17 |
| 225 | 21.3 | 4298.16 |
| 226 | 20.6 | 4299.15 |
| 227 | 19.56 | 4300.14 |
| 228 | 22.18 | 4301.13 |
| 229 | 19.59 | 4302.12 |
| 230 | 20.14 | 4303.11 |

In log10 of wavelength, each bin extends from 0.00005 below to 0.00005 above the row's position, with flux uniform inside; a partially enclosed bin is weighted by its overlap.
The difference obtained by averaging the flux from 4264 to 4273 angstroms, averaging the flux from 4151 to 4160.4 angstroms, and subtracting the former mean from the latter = -0.3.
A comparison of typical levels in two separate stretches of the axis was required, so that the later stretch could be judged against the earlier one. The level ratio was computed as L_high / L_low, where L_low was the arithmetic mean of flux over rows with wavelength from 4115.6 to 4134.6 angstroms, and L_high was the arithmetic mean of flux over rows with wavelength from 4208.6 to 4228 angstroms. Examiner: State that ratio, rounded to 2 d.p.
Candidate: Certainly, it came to 0.94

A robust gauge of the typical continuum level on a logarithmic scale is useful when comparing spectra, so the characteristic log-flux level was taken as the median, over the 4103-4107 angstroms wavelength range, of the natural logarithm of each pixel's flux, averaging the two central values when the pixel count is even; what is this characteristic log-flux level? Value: 3.23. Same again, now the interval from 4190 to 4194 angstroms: 3.26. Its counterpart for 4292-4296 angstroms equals 3.22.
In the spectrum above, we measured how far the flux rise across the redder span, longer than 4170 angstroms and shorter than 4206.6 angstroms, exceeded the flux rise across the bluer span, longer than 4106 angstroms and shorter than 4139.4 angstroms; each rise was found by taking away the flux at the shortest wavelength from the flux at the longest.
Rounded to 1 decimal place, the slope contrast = -1.4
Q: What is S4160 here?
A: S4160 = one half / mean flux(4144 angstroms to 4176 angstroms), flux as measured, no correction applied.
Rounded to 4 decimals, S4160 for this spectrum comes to 0.0210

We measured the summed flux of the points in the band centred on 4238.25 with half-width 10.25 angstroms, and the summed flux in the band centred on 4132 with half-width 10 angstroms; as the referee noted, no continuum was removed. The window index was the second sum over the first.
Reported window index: 1.06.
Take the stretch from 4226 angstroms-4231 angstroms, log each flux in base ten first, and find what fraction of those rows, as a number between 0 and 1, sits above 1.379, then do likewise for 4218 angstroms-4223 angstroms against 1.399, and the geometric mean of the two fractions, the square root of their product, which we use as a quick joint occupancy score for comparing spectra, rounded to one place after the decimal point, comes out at 0.0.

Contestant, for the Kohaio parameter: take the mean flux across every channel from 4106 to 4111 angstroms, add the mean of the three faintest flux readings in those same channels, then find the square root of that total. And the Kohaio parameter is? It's 7.1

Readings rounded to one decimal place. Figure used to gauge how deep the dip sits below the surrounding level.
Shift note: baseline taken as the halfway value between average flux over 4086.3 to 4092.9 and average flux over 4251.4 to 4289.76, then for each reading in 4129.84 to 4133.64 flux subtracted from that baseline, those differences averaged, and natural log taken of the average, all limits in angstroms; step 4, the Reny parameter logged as -0.4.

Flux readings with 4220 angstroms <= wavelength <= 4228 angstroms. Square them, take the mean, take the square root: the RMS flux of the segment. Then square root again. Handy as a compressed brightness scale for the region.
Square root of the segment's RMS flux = 4.73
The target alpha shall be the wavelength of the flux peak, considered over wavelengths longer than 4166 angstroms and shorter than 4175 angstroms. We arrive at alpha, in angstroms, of 4166.61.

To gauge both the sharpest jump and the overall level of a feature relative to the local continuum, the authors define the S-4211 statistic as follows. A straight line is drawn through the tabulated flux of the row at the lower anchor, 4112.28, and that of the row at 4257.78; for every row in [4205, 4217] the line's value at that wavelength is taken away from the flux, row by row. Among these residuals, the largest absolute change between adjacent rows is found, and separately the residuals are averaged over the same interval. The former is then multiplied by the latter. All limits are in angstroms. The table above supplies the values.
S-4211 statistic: 11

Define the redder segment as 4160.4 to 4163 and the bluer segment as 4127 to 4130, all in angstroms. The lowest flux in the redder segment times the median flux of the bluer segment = 517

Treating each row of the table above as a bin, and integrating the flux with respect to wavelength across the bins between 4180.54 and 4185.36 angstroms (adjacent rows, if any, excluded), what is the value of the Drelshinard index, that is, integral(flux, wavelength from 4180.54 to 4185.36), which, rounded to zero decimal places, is 113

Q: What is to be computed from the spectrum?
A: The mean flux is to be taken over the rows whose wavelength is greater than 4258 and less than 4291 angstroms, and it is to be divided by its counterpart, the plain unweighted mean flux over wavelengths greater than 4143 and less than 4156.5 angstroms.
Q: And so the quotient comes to 1.02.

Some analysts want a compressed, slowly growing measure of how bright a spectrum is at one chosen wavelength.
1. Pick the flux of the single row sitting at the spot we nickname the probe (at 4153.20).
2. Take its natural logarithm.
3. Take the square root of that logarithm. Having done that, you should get 1.78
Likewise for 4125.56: 1.79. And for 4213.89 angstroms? 1.81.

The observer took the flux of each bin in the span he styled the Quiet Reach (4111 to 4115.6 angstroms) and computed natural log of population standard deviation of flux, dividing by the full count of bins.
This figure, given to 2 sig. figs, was 0.48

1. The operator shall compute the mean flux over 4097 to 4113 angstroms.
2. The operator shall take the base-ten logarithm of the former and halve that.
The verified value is 0.682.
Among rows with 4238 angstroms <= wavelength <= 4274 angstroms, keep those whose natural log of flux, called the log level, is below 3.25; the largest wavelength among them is 4273.49 angstroms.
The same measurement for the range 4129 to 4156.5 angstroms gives 4155.11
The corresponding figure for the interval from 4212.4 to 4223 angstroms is 4221.65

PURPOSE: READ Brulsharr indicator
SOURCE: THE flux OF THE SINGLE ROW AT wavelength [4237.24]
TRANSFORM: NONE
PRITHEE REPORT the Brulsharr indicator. 21.26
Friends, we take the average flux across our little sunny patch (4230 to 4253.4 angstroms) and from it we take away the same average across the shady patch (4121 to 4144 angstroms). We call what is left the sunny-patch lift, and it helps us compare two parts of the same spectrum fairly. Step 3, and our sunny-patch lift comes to -1.0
